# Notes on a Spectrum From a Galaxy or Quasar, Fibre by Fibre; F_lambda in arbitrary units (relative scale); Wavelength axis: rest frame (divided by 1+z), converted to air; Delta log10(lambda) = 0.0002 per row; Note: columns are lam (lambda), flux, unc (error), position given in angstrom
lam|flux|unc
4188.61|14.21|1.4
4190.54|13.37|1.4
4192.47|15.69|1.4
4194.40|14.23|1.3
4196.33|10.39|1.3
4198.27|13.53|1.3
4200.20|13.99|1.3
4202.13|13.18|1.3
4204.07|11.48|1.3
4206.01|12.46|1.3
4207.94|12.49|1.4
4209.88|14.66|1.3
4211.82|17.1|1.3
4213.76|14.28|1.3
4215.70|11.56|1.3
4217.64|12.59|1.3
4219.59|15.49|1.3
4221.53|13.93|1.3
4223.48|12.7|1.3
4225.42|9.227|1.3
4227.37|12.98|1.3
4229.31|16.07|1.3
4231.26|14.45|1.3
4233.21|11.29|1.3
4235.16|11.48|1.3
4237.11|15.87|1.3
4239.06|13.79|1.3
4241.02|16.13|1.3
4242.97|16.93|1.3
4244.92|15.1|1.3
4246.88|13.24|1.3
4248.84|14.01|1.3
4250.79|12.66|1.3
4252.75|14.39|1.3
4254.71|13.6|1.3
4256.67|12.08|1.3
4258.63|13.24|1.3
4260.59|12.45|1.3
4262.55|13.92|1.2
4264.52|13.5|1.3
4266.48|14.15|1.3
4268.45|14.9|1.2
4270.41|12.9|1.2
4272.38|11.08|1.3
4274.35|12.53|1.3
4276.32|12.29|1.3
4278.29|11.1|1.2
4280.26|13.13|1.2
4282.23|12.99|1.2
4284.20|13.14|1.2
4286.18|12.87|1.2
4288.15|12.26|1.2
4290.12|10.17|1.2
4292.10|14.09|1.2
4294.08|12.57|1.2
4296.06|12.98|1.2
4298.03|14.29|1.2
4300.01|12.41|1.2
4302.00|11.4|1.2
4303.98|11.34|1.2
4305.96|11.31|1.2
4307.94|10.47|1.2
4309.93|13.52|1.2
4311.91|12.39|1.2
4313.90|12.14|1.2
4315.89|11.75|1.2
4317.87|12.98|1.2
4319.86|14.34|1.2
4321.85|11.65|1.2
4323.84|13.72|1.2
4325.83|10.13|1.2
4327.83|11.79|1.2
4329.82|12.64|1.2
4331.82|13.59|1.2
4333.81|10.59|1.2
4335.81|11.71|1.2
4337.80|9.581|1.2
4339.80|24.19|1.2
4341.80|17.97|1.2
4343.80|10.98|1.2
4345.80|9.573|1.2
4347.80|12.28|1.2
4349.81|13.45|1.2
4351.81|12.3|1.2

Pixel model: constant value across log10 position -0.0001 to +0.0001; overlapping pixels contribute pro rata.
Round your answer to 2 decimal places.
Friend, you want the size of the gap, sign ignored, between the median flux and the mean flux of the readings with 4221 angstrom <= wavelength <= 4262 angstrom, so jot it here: 0.00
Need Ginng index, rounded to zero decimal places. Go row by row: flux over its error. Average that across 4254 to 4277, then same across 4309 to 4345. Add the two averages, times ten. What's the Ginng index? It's 212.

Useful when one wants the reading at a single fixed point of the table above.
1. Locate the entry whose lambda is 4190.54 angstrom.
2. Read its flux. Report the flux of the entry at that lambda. 13.37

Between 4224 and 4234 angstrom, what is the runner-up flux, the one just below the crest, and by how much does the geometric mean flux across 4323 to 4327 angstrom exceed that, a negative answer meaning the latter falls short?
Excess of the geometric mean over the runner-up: -2.7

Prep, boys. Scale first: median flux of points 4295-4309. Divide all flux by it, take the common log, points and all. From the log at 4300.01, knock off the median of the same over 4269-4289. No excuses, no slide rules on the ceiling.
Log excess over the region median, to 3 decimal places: -0.010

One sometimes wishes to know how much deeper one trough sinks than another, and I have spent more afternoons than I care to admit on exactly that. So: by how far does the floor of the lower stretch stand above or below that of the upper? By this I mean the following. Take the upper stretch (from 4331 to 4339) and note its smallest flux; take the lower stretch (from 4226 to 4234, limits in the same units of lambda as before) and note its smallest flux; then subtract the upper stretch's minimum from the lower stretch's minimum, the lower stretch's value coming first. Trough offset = 1.7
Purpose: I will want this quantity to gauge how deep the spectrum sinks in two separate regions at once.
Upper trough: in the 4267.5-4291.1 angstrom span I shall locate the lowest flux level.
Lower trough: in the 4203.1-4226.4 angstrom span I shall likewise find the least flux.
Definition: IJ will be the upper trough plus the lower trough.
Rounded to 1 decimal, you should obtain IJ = 19.4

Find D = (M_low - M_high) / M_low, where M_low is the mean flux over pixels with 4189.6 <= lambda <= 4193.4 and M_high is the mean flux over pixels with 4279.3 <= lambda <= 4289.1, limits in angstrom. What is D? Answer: 0.11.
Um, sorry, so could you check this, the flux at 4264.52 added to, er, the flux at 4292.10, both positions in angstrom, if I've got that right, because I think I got 28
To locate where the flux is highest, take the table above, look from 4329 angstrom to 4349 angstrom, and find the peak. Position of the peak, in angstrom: 4339.80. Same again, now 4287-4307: 4298.03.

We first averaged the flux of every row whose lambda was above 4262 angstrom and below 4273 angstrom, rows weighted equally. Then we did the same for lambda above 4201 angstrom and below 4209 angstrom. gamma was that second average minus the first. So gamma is -1.0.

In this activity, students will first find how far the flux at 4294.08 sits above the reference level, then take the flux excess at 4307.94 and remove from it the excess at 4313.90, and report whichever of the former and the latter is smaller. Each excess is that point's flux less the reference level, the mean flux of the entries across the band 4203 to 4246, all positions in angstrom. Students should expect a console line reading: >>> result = -1.7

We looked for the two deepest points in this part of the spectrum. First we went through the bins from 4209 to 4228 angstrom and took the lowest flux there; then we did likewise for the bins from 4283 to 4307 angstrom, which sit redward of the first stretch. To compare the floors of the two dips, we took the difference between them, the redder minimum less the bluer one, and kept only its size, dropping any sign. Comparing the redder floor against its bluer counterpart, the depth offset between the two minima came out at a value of 0.94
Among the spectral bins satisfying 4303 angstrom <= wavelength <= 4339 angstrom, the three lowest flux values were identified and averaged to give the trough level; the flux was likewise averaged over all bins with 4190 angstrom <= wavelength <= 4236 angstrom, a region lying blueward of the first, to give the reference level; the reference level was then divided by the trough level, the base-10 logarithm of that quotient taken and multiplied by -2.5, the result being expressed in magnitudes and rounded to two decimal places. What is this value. -0.30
